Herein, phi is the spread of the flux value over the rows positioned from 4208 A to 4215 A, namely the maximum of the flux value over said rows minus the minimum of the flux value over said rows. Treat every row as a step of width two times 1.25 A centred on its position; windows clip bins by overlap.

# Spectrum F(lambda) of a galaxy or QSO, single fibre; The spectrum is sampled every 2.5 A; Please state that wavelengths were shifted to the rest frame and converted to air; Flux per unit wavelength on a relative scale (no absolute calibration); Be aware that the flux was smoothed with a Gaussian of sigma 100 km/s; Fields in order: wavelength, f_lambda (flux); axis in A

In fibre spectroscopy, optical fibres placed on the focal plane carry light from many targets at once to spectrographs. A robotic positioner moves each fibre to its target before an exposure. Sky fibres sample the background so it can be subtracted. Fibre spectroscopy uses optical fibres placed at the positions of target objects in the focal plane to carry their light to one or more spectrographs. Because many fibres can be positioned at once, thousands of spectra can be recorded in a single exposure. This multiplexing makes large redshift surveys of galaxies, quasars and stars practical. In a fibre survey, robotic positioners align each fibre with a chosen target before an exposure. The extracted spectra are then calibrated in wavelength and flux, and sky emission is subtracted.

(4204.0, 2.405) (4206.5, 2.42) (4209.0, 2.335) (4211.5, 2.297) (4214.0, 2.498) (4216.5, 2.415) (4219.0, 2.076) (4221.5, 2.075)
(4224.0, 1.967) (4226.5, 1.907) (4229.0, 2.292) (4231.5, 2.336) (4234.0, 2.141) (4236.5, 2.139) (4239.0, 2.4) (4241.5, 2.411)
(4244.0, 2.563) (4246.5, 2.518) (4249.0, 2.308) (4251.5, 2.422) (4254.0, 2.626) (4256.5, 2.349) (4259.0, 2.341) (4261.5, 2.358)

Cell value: 0.20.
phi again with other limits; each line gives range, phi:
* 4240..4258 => 0.32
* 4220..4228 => 0.17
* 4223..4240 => 0.49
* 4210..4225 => 0.53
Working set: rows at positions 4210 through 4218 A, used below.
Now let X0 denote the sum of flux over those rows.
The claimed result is 7.21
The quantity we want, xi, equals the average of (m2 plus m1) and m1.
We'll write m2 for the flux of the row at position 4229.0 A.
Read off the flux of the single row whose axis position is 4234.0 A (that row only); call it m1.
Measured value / 3.29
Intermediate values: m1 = 2.141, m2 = 2.292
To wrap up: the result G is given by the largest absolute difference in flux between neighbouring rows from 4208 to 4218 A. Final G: 0.20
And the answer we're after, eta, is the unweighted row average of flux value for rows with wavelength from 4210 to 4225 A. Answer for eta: 2.22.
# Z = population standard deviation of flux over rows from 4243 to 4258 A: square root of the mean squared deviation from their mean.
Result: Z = 0.114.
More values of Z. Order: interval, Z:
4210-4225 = 0.195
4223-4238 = 0.156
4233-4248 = 0.167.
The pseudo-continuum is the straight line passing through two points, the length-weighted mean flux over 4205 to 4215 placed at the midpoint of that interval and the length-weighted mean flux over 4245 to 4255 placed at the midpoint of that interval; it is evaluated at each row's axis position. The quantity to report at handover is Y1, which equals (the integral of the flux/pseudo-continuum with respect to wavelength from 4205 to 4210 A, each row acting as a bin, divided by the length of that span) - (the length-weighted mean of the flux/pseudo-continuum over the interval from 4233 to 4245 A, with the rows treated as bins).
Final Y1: 0.05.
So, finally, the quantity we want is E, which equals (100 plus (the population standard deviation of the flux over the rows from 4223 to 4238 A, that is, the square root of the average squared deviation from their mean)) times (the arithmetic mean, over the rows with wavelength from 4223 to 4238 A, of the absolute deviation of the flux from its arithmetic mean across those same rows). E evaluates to 12.9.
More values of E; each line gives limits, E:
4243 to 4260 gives 10.5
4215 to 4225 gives 14.1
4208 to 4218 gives 7.0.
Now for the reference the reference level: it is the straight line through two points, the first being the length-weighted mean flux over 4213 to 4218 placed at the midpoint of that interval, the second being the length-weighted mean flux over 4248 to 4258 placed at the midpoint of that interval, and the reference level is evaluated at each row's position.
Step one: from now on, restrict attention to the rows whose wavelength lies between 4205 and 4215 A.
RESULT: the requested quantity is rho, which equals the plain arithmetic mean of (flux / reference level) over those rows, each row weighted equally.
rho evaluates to 0.98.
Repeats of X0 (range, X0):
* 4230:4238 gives 6.62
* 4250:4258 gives 7.40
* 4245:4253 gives 7.25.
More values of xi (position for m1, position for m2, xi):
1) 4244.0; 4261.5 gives 3.74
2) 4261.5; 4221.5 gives 3.40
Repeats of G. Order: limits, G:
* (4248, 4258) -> 0.28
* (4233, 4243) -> 0.26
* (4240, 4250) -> 0.21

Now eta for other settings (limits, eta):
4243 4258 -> 2.46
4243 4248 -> 2.54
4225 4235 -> 2.17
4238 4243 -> 2.41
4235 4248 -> 2.41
